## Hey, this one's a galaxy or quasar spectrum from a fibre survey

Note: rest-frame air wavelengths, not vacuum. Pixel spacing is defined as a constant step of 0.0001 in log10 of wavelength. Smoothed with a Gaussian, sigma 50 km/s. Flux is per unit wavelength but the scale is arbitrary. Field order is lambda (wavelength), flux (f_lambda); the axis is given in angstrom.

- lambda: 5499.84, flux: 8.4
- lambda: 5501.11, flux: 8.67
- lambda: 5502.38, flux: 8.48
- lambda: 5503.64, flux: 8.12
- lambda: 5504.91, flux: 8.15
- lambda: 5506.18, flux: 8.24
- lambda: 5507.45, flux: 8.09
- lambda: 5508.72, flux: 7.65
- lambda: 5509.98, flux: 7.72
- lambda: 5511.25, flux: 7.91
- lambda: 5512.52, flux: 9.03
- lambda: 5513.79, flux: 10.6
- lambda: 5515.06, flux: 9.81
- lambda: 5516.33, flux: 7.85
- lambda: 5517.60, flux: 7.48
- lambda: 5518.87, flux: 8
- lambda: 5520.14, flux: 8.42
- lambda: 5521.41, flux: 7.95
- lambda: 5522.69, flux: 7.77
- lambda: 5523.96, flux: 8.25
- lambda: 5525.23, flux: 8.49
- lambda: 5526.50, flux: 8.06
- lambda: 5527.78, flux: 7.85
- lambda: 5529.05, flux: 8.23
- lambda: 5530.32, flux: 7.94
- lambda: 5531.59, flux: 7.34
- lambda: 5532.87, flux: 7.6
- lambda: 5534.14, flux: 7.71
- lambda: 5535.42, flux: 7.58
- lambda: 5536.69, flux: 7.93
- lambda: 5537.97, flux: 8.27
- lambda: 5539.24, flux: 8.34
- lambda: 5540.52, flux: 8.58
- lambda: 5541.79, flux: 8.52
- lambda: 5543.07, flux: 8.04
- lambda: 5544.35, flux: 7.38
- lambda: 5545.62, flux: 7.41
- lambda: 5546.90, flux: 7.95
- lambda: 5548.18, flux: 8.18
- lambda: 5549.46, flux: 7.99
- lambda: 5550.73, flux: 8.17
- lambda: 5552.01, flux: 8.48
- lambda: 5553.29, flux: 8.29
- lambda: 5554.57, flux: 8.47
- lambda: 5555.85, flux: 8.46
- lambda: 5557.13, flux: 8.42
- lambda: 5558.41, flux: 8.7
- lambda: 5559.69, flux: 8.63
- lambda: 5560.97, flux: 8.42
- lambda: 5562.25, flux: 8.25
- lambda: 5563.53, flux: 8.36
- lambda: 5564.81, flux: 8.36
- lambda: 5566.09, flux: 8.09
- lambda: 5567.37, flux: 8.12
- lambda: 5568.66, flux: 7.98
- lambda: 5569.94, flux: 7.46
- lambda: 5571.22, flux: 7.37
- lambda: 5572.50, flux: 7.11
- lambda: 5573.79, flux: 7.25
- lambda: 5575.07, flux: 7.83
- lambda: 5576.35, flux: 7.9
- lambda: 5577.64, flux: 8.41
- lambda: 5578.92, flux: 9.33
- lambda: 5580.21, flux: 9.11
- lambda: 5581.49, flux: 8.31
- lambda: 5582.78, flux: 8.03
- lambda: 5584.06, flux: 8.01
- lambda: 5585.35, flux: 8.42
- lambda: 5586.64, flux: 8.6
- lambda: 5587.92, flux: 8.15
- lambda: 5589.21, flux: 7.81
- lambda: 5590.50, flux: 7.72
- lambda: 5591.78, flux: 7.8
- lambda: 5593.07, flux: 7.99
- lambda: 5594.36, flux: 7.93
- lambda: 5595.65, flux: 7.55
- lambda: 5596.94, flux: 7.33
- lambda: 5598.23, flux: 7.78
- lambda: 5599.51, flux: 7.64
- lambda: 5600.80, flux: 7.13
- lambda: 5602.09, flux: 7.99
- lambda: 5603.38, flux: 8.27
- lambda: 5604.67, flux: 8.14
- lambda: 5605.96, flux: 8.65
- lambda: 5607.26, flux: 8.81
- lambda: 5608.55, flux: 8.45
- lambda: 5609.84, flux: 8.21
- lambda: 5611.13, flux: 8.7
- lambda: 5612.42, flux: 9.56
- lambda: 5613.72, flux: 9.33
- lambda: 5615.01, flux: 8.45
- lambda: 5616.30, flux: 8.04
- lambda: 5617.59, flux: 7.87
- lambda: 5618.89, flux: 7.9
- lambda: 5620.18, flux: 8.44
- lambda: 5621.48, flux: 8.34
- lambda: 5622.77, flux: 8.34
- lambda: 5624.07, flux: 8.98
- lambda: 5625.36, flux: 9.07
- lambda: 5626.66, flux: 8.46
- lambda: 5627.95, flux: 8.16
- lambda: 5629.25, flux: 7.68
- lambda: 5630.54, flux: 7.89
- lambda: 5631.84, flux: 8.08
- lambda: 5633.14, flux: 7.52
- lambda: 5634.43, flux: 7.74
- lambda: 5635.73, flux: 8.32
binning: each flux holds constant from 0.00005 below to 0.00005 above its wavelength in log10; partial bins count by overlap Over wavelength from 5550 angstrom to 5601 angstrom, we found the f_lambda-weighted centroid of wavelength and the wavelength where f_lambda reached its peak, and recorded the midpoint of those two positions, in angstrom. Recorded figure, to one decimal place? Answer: 5577.1 angstrom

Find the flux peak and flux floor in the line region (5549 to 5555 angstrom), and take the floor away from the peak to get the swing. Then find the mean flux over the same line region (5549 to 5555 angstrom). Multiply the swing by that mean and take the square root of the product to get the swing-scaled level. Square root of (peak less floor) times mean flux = 2.0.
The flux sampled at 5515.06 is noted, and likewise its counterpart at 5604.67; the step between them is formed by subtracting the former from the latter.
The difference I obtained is -1.7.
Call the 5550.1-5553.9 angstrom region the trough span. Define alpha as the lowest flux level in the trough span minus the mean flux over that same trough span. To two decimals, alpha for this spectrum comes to -0.14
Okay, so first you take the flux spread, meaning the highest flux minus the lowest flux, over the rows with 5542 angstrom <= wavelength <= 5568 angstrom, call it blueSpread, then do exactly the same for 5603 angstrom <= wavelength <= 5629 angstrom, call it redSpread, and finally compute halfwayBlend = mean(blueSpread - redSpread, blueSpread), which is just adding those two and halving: 0.5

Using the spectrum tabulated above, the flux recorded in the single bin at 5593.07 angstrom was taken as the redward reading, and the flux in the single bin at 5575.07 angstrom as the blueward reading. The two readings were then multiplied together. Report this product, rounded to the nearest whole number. 63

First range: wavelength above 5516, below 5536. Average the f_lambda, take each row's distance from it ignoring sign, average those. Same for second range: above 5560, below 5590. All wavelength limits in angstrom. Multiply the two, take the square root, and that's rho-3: 0.317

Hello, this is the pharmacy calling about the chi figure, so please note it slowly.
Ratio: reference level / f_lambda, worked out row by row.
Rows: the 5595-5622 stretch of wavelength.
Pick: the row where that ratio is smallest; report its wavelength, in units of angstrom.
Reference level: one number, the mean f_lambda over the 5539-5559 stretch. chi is 5612.42 angstrom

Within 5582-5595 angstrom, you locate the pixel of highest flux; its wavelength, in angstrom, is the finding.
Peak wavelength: 5586.64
